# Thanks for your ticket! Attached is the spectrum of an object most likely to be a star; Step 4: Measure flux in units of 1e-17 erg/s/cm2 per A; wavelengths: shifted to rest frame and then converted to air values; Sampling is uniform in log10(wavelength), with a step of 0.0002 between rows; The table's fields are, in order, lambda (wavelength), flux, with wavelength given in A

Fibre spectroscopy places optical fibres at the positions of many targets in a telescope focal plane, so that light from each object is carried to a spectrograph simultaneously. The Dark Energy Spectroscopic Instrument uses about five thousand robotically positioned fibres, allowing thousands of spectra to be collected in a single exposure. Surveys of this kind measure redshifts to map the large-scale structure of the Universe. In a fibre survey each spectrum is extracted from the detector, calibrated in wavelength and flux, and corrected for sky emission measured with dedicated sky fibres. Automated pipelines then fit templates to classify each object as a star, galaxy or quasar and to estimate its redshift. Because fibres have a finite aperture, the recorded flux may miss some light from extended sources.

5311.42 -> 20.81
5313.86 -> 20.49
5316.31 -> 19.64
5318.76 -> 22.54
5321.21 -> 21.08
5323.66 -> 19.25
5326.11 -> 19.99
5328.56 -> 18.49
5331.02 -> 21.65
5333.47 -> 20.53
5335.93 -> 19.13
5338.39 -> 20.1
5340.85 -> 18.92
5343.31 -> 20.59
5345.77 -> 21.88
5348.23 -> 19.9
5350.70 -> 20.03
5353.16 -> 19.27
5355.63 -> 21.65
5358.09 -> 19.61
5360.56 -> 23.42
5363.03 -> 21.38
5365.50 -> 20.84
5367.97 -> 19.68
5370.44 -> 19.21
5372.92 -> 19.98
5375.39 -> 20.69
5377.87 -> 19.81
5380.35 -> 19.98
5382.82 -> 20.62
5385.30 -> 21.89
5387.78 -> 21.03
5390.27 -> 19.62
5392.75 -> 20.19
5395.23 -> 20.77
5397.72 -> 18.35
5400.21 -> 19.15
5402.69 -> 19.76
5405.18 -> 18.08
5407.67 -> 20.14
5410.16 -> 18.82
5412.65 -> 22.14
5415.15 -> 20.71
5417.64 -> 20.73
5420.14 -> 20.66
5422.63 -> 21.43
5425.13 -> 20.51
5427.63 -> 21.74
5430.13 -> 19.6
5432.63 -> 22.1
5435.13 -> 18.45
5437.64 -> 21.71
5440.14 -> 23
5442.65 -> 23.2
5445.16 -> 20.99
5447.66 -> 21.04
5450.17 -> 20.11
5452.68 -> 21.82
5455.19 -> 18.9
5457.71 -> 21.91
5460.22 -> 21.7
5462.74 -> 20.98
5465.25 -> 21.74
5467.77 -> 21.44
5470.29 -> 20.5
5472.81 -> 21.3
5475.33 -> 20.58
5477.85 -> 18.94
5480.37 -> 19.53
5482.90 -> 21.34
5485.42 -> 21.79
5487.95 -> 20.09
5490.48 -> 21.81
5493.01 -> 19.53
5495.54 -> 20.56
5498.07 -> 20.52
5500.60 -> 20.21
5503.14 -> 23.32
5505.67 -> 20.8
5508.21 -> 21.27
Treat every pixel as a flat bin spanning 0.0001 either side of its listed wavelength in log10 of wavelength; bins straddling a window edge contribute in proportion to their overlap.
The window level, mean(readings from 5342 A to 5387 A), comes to 20.6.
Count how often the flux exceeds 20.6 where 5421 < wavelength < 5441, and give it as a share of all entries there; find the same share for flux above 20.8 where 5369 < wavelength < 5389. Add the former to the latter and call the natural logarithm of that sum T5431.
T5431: -0.13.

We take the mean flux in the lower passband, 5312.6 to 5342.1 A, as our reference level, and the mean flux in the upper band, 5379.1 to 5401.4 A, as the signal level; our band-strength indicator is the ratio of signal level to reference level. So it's 1.001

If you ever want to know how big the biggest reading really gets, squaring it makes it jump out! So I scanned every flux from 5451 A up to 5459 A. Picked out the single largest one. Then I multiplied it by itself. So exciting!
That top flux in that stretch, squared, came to 480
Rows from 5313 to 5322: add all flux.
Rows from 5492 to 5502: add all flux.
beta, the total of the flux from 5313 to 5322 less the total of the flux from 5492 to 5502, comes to 2.9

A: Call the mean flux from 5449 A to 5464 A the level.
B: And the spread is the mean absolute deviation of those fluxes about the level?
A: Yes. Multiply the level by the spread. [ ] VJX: 19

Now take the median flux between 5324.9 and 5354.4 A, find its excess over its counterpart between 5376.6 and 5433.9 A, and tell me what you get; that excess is -0.50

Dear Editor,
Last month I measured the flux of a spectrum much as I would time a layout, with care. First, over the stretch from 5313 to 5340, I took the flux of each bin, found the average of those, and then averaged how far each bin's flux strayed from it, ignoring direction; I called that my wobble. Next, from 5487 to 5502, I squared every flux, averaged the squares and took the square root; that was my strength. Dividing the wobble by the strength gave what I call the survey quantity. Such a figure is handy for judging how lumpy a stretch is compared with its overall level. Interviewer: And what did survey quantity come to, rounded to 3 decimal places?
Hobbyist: 0.044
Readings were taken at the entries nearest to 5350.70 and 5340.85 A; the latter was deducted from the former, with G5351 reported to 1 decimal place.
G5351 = 1.1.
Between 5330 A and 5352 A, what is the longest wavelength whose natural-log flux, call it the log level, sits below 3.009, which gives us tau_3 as 5350.70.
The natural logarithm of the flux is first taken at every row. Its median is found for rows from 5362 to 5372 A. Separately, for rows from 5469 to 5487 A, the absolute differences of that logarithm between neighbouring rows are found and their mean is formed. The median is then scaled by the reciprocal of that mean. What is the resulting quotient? 61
